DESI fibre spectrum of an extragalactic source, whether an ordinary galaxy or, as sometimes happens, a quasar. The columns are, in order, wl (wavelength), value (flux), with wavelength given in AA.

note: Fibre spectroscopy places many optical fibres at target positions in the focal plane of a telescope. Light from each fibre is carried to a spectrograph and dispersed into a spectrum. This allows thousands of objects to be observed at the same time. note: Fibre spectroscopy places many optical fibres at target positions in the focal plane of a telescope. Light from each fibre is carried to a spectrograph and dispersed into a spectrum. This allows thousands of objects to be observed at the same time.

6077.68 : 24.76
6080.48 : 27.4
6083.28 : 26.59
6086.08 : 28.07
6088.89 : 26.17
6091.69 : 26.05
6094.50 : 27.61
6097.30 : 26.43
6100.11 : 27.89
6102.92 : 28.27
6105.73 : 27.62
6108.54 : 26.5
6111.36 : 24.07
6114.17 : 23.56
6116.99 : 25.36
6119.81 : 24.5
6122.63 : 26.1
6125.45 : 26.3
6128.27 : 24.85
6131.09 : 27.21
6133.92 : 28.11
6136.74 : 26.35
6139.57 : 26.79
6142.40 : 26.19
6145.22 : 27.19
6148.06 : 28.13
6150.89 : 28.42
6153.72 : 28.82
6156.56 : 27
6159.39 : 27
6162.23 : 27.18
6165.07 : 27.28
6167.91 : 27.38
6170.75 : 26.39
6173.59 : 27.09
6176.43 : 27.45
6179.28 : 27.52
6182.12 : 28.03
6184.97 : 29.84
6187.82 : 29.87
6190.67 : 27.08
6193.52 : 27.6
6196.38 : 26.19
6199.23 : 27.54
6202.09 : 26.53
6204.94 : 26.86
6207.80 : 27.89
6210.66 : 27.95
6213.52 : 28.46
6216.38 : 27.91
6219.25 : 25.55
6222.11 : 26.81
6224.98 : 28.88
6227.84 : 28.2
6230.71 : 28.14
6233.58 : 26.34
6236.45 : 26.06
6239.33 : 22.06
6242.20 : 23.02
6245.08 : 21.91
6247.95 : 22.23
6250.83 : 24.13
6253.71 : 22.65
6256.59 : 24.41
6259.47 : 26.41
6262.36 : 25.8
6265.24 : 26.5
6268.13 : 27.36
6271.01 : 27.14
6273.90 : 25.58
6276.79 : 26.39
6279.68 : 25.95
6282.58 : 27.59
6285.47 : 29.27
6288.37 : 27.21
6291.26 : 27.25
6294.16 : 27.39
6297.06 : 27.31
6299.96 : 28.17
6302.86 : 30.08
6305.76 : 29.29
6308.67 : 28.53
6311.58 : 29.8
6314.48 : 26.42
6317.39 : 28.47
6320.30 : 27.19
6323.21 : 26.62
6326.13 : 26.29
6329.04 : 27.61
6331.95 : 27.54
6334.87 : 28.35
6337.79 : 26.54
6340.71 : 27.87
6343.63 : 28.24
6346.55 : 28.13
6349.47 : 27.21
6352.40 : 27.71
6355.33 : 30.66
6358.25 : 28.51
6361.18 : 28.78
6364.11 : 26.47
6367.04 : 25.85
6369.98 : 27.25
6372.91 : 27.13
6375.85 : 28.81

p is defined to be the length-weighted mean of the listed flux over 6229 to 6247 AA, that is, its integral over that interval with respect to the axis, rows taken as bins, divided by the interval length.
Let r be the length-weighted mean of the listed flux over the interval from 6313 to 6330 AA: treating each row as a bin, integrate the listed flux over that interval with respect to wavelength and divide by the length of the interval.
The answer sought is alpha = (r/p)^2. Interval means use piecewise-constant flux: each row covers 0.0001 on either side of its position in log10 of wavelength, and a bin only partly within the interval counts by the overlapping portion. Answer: 1.22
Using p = 24.6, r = 27.1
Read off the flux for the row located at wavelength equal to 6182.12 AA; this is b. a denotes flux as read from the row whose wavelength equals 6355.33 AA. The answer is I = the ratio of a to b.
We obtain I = 1.09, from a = 30.66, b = 28.03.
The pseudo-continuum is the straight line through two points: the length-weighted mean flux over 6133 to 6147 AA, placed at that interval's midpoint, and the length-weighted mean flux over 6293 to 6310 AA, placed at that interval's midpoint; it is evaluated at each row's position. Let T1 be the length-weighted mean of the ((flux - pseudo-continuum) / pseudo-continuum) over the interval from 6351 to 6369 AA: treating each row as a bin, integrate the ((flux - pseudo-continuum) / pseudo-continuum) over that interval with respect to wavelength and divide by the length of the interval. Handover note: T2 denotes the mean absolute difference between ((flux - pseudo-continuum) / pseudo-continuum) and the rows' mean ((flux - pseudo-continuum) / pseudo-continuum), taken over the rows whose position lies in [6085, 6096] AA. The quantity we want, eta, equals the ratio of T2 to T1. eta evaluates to -0.9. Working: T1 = -0.04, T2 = 0.033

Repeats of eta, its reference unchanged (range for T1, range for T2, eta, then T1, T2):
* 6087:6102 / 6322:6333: 1.1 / 0.02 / 0.019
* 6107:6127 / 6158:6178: -0.2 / -0.06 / 0.009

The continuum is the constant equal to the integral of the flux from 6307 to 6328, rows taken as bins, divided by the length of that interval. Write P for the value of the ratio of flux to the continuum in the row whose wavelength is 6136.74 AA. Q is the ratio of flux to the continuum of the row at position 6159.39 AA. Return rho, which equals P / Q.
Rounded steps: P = 0.95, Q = 0.977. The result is 0.98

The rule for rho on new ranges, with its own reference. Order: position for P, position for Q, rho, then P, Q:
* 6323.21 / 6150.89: 0.94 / 0.96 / 1.029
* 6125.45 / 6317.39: 0.92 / 0.95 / 1.031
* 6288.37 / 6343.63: 0.96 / 0.98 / 1.022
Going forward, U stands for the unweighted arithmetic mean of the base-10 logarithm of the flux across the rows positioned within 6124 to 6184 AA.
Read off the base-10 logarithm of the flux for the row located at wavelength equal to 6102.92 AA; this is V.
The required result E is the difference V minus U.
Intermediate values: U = 1.43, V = 1.45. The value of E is 0.017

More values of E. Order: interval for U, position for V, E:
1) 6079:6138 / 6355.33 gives 0.065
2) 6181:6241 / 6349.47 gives -0.001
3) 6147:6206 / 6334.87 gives 0.012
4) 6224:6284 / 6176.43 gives 0.033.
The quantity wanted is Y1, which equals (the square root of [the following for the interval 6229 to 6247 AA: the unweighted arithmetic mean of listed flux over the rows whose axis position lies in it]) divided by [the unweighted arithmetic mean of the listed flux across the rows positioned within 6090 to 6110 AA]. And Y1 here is 0.182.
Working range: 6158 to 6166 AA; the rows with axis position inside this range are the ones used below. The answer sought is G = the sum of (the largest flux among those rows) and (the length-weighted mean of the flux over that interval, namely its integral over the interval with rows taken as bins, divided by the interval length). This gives 54.4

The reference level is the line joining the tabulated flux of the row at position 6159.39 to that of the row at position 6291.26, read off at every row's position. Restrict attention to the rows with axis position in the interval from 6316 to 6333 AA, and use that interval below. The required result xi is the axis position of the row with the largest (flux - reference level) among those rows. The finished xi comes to 6317.39 AA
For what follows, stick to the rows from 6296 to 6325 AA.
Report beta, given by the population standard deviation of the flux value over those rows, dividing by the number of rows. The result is 1.2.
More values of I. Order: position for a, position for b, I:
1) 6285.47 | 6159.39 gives 1.08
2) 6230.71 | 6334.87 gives 0.99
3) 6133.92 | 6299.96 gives 1.00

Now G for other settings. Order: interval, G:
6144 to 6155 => 57.0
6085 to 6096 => 55.0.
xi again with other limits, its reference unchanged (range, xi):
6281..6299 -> 6285.47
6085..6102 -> 6086.08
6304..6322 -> 6311.58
